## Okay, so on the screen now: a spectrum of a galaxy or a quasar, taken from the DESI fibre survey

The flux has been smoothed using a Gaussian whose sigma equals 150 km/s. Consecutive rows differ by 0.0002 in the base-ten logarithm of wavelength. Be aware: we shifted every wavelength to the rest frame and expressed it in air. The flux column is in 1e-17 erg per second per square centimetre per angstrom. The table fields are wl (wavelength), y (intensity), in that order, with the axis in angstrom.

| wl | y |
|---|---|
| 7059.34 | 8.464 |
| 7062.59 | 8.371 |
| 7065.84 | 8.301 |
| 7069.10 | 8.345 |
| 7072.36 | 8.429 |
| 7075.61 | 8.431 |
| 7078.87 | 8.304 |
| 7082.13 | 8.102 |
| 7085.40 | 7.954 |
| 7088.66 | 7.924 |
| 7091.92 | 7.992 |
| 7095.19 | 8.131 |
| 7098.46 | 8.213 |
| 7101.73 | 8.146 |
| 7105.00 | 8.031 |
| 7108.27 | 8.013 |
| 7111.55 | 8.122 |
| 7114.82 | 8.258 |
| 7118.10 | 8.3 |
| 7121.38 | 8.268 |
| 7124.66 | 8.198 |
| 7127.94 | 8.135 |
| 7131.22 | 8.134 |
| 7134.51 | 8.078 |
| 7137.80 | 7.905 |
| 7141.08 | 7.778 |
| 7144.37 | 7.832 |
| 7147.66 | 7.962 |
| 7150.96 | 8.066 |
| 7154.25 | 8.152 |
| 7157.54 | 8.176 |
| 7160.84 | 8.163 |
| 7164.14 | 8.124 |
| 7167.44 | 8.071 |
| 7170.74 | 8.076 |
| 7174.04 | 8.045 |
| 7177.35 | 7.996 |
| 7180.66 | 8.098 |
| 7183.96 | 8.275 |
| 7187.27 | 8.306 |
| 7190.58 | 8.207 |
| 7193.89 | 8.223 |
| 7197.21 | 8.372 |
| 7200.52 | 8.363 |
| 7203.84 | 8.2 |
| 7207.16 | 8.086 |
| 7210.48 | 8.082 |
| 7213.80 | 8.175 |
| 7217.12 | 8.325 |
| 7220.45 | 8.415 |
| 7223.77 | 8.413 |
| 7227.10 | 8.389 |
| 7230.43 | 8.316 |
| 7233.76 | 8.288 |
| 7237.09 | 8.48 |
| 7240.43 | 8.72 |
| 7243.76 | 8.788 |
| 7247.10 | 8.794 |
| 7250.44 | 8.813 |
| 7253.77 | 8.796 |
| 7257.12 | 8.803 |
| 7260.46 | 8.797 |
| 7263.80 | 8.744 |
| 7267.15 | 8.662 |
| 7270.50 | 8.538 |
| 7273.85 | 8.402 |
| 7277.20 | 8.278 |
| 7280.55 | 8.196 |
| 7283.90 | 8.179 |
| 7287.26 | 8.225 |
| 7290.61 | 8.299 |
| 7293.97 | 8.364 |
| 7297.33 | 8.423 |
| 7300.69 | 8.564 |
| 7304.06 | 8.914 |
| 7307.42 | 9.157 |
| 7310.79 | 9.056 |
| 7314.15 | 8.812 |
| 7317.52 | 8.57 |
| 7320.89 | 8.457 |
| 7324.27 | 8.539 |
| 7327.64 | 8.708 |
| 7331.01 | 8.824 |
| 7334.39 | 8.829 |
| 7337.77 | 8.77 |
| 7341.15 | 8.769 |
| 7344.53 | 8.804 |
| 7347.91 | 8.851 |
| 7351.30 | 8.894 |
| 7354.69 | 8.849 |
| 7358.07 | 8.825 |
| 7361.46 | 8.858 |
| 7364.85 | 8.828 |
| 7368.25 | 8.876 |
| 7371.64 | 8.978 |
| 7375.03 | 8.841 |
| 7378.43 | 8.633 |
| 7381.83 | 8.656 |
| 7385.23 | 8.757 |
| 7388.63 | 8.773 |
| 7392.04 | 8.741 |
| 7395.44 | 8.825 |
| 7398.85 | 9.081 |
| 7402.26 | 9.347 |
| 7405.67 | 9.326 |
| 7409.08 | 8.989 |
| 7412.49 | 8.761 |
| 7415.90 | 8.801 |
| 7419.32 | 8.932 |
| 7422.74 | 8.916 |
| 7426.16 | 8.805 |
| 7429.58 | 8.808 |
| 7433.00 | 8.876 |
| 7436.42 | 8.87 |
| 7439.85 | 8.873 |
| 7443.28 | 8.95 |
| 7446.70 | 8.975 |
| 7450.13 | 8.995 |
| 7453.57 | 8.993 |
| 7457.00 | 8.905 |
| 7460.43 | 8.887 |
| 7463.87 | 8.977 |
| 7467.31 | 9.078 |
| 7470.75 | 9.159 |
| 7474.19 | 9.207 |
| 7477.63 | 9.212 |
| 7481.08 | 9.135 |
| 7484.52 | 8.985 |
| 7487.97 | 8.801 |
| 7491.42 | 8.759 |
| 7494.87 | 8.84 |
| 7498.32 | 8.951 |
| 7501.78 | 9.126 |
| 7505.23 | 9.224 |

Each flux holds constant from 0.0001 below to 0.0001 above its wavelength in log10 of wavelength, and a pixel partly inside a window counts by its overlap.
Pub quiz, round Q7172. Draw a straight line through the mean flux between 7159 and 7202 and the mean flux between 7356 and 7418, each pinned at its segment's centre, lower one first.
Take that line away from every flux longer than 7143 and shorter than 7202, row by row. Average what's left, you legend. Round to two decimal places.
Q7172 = -0.01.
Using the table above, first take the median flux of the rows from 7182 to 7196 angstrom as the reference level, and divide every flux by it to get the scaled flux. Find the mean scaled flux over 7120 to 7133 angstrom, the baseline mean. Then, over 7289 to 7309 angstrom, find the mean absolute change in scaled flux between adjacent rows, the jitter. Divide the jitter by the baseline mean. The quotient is 0.021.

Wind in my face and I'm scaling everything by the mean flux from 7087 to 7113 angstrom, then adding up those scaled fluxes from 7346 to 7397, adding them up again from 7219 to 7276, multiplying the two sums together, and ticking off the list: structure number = 297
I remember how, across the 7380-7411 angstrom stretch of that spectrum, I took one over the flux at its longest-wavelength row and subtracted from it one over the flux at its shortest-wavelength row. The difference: -0.004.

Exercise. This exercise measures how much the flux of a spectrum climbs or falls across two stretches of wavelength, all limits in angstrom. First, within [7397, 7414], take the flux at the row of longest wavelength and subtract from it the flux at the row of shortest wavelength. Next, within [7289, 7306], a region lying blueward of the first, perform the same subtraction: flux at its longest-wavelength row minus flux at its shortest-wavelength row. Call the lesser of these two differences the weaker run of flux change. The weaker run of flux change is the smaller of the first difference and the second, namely -0.3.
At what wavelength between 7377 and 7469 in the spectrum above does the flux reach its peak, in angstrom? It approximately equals 7402.26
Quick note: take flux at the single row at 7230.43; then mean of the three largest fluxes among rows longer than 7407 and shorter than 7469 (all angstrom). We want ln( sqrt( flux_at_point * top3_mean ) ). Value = 2.16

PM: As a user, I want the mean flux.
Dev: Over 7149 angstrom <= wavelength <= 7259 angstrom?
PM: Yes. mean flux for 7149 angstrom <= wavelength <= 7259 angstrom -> 8.3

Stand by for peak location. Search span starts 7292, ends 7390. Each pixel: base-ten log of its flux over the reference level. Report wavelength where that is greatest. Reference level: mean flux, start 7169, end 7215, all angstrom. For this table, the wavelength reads 7307.42 angstrom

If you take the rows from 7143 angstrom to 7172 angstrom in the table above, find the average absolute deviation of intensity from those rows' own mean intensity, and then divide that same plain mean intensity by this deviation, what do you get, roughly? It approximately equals 105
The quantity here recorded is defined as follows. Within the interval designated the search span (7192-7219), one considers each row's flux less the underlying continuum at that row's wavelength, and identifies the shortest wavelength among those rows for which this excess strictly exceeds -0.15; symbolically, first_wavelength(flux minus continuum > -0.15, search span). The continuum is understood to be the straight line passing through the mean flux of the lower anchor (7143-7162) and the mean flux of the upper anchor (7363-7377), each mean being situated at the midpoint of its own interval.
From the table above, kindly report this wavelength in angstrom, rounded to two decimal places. 7193.89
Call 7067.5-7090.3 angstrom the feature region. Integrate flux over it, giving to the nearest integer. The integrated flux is 187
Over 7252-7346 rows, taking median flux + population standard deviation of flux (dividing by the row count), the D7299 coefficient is 8.9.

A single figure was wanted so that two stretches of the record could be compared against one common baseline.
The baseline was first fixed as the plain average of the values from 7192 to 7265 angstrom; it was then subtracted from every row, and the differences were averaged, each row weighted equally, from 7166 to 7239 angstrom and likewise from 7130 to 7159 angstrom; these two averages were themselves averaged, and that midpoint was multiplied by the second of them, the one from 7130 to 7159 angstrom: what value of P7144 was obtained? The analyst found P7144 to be 0.16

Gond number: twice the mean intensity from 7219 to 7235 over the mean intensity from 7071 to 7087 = 2.03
